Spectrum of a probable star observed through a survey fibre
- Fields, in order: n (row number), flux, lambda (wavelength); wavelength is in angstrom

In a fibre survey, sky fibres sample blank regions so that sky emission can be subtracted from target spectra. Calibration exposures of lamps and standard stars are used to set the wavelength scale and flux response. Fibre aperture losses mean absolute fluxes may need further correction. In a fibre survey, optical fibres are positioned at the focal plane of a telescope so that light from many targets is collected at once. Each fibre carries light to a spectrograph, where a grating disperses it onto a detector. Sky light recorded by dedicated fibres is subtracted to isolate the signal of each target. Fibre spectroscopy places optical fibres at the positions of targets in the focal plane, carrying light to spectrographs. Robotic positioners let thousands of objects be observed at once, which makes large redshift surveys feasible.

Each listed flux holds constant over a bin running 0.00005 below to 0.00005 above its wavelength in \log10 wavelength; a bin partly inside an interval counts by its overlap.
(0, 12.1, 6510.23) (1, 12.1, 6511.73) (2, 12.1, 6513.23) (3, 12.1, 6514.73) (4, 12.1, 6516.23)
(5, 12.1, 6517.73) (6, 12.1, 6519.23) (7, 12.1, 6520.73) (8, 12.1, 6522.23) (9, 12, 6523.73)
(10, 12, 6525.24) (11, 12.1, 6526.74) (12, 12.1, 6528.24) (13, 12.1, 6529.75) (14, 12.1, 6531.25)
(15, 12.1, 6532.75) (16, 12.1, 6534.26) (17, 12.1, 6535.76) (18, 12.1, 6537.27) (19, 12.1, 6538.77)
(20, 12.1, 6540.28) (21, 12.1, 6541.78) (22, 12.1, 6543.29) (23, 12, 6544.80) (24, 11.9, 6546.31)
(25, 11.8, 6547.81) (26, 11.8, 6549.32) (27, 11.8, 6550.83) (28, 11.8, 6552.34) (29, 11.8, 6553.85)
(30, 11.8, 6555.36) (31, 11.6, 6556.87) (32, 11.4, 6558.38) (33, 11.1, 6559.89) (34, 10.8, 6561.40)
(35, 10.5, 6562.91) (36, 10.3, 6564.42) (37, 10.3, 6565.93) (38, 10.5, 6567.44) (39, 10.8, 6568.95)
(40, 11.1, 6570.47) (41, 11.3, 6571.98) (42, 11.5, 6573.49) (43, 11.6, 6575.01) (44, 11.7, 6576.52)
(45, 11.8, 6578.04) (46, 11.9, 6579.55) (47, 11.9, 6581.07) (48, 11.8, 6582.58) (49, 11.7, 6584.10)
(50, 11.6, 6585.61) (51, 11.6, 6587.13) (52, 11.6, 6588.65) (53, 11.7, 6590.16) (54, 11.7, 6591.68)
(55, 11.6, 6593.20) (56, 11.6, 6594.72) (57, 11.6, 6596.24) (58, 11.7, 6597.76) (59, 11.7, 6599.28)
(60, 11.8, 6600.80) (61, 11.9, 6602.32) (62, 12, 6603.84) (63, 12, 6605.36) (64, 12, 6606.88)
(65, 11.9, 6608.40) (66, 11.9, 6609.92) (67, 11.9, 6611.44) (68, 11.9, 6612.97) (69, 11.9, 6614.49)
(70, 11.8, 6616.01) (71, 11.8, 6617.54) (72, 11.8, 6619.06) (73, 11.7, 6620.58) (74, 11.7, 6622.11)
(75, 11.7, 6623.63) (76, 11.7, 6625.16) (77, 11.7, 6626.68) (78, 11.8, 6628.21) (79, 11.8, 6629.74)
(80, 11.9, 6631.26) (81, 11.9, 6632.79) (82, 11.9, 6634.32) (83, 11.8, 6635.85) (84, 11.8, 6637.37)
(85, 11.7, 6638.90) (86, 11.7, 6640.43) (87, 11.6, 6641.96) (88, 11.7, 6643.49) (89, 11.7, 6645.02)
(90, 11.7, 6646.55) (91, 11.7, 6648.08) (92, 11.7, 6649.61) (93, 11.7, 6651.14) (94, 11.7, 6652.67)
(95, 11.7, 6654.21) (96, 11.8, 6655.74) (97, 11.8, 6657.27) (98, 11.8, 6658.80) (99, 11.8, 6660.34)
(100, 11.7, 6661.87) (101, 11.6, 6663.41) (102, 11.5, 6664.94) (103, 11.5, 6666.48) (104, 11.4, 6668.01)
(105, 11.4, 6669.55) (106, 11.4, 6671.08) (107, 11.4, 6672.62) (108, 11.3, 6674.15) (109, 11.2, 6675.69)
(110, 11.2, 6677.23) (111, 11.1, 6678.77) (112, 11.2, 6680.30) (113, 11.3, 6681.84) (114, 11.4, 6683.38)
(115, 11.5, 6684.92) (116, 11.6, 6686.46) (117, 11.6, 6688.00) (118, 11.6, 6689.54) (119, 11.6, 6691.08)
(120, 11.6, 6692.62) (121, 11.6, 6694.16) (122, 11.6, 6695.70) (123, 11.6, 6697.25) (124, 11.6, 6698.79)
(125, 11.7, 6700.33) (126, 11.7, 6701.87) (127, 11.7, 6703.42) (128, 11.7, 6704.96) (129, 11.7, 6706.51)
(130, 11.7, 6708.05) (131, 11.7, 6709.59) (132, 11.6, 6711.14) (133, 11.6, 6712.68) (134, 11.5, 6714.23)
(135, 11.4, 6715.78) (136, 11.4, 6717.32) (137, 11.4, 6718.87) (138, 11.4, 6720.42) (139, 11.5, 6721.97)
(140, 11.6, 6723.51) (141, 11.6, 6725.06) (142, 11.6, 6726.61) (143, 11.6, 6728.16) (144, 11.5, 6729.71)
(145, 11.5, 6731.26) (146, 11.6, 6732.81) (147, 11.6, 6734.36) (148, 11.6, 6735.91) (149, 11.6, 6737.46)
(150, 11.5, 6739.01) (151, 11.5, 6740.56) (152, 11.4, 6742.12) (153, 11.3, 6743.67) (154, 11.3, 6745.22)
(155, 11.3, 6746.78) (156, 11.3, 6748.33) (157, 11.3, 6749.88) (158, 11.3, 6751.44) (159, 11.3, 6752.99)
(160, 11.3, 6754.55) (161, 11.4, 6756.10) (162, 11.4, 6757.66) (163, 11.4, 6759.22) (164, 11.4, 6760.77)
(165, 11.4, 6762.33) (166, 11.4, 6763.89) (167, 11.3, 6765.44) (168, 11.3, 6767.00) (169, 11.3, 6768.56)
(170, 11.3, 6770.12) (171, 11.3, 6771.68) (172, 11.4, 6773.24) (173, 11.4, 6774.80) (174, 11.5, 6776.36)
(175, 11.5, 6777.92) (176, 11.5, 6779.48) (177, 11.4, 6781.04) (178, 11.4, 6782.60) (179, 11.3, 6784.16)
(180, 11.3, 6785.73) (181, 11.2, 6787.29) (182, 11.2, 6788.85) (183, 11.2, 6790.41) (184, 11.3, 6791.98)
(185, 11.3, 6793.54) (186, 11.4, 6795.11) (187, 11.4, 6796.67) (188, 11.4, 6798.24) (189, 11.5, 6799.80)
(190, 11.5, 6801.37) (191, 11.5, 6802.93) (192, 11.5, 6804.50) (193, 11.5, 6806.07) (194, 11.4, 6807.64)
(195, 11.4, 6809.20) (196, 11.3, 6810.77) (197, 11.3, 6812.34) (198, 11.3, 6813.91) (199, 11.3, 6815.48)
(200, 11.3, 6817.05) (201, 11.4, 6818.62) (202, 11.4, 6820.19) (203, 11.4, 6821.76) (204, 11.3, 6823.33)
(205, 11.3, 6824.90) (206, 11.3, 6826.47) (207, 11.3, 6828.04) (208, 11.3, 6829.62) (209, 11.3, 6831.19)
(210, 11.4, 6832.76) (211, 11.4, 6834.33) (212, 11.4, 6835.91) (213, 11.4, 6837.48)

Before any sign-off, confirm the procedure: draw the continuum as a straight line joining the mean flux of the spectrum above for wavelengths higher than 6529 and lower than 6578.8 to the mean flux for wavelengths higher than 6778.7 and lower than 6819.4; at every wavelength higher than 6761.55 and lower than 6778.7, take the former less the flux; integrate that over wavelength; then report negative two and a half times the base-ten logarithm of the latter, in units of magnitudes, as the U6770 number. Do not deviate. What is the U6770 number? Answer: 1.3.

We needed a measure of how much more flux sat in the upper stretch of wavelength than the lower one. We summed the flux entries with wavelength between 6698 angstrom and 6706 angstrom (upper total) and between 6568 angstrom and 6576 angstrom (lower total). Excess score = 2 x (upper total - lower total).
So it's 4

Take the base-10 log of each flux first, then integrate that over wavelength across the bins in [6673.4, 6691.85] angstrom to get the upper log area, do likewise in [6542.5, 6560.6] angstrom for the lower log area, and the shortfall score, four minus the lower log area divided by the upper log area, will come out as 3.01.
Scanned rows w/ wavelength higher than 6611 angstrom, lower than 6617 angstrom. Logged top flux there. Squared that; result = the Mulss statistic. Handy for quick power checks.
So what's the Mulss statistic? 142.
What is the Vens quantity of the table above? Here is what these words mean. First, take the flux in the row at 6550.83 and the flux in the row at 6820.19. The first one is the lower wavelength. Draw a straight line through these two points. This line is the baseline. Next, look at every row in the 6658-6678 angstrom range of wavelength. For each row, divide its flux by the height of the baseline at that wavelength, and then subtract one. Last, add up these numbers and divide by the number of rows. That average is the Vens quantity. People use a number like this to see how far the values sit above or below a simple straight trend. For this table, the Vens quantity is -0.013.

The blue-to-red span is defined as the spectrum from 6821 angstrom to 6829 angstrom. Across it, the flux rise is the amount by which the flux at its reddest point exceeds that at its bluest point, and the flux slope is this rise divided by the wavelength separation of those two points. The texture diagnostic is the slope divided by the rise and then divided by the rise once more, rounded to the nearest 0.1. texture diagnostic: -1.6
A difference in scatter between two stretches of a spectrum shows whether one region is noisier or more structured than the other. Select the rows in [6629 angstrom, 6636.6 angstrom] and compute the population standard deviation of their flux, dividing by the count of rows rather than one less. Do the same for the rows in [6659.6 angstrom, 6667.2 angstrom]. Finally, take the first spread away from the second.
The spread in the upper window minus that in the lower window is 0.07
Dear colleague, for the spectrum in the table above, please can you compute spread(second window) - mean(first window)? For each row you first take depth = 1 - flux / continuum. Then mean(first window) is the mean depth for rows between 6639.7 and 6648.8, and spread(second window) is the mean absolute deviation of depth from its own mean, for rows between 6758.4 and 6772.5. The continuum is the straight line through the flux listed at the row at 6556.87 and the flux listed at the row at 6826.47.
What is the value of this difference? 0.020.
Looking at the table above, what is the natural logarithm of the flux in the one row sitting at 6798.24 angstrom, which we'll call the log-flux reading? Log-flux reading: 2.434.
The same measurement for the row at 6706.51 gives 2.460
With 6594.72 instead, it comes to 2.451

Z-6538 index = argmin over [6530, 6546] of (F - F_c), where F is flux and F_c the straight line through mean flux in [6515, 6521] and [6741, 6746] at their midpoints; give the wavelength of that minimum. 6544.80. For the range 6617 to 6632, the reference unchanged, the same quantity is 6620.58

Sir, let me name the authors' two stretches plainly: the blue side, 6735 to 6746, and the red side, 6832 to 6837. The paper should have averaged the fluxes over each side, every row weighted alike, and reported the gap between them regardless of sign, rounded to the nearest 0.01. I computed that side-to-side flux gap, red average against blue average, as 0.06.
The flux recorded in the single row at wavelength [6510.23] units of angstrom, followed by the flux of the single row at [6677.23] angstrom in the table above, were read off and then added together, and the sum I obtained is 23.30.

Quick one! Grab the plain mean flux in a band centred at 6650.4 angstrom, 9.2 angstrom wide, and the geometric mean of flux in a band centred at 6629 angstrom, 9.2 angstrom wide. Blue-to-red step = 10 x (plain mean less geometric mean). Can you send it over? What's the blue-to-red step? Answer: -1.0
